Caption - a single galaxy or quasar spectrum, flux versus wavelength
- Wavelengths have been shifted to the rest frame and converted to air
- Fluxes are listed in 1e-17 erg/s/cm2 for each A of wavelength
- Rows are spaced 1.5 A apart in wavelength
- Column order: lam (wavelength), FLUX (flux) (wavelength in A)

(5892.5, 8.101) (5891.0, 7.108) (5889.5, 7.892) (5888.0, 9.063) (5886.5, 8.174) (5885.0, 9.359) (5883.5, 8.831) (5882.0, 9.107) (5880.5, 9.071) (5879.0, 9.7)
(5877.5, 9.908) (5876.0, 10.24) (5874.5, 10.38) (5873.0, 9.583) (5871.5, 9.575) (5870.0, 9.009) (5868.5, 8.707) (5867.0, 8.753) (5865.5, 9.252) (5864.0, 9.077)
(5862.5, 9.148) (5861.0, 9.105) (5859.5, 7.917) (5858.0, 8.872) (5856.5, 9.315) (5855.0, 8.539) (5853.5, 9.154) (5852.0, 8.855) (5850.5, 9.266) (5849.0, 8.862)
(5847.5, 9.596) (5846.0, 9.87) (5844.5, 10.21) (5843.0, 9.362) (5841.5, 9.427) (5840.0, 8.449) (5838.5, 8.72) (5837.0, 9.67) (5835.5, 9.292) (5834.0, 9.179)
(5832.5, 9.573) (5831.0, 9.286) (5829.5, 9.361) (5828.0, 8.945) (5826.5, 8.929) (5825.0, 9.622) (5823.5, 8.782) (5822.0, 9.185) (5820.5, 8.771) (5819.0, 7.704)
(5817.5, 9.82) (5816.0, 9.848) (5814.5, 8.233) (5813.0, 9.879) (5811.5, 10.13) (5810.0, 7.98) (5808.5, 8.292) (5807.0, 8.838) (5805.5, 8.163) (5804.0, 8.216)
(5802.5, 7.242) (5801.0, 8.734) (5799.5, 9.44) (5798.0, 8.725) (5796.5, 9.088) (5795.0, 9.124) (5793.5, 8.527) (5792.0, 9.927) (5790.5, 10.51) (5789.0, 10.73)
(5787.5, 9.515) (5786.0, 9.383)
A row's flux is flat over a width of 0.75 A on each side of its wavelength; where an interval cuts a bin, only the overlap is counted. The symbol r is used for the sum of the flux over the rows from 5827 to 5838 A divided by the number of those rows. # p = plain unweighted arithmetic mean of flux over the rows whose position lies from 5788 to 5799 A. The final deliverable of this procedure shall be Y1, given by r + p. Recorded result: 18.8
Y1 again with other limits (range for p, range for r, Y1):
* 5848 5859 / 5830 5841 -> 18.1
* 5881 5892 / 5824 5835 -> 17.8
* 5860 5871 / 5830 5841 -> 18.2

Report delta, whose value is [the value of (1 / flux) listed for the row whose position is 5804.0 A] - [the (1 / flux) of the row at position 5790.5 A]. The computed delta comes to 0.027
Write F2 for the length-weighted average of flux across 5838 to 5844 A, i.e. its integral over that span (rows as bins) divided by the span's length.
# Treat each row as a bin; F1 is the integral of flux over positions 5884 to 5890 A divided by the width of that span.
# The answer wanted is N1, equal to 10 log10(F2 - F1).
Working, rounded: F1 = 8.7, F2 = 9.1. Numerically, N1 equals -4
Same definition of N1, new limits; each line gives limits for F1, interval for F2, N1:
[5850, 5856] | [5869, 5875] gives -2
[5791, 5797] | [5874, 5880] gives -1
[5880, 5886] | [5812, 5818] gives -4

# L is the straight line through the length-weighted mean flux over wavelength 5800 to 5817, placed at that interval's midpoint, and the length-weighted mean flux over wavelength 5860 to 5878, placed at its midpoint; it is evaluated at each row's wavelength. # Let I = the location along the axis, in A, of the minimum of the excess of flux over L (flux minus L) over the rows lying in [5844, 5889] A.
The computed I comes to 5886.5 A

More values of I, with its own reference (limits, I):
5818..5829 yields 5819.0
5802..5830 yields 5802.5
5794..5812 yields 5802.5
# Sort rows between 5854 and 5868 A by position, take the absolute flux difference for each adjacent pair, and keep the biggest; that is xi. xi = 1.2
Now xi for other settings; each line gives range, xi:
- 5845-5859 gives 0.8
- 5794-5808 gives 1.5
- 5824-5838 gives 0.7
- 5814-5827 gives 2.1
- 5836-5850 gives 1.0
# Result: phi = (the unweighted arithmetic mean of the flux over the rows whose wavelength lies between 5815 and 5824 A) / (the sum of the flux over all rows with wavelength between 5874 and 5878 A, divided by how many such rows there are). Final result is 0.89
